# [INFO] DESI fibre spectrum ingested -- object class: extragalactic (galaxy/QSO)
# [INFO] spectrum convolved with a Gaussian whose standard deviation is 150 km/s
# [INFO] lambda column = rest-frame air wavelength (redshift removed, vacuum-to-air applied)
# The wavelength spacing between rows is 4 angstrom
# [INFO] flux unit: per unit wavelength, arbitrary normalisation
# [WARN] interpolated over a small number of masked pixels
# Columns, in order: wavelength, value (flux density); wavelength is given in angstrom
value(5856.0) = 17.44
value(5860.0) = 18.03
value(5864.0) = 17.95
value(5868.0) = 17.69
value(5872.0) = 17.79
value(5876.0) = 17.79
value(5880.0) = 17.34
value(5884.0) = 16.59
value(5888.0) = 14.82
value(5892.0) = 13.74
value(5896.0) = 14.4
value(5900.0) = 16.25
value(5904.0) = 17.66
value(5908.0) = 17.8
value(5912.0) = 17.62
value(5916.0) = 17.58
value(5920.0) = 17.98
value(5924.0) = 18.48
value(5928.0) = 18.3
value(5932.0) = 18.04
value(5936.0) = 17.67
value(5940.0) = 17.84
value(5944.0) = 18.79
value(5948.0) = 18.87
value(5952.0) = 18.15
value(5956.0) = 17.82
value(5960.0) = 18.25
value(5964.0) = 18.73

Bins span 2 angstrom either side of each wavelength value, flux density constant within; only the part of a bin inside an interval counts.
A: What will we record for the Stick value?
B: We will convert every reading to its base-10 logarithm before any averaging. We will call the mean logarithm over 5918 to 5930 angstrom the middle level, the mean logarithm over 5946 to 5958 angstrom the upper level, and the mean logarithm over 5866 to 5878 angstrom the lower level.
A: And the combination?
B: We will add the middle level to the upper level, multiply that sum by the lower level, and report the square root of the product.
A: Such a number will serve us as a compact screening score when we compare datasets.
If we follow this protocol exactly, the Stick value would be 1.78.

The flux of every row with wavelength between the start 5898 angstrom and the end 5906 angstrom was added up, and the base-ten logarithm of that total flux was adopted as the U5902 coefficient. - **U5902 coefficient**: 1.53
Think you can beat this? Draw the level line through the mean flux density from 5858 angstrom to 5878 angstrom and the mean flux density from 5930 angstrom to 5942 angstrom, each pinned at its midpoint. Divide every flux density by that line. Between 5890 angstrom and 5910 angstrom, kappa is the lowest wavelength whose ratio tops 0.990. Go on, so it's 5908.0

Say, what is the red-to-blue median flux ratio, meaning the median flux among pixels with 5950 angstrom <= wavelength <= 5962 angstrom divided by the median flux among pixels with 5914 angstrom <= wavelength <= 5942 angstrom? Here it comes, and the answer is 1.01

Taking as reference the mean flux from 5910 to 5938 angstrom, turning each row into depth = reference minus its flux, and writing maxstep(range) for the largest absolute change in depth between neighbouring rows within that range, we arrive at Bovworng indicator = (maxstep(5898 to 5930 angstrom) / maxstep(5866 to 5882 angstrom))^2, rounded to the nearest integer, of 10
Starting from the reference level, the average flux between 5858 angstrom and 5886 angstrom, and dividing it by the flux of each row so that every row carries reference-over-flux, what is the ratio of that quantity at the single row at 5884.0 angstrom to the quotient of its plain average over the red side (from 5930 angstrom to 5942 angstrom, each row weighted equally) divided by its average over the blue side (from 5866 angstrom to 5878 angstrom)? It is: 1.07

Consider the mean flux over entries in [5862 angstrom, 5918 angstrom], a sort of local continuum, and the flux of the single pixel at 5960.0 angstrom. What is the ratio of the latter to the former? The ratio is 1.09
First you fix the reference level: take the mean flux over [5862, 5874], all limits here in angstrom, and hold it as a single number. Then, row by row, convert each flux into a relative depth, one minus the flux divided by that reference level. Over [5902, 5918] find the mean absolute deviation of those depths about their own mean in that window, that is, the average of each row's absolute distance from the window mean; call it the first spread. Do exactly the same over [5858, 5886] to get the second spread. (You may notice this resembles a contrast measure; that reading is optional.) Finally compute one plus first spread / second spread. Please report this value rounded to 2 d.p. 1.19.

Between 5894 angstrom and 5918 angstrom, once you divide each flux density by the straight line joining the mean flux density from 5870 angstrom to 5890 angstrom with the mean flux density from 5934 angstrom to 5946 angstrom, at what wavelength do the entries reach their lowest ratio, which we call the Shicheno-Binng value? 5896.0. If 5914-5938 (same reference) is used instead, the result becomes 5936.0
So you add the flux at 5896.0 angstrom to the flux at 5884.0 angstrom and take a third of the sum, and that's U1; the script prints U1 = 10.3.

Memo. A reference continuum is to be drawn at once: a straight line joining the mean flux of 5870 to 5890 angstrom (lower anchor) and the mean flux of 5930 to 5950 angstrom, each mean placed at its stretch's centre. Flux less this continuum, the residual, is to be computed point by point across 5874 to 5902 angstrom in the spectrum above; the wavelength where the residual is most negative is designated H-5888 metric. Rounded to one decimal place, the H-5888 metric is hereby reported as 5892.0 angstrom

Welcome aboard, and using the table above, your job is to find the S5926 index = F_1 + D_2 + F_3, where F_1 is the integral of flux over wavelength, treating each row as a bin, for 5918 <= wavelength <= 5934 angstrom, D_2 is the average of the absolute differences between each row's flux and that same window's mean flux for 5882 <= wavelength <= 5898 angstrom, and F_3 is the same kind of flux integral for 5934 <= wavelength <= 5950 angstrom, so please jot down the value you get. 585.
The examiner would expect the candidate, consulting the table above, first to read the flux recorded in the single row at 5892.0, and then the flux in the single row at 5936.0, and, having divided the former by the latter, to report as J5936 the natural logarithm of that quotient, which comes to -0.25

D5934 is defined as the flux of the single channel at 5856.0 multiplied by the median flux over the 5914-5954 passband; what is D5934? 315.6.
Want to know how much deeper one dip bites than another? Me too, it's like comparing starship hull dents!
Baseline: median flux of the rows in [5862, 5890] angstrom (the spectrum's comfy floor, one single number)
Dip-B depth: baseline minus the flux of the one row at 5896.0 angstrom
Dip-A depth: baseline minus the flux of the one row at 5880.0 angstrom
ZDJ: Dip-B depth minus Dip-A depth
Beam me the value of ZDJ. 2.9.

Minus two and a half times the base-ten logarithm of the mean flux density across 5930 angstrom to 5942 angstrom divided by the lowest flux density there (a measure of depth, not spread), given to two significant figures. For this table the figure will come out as -0.011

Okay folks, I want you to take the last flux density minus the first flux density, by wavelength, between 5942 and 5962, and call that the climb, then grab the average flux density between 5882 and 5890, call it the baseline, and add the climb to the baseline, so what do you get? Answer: 15.2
